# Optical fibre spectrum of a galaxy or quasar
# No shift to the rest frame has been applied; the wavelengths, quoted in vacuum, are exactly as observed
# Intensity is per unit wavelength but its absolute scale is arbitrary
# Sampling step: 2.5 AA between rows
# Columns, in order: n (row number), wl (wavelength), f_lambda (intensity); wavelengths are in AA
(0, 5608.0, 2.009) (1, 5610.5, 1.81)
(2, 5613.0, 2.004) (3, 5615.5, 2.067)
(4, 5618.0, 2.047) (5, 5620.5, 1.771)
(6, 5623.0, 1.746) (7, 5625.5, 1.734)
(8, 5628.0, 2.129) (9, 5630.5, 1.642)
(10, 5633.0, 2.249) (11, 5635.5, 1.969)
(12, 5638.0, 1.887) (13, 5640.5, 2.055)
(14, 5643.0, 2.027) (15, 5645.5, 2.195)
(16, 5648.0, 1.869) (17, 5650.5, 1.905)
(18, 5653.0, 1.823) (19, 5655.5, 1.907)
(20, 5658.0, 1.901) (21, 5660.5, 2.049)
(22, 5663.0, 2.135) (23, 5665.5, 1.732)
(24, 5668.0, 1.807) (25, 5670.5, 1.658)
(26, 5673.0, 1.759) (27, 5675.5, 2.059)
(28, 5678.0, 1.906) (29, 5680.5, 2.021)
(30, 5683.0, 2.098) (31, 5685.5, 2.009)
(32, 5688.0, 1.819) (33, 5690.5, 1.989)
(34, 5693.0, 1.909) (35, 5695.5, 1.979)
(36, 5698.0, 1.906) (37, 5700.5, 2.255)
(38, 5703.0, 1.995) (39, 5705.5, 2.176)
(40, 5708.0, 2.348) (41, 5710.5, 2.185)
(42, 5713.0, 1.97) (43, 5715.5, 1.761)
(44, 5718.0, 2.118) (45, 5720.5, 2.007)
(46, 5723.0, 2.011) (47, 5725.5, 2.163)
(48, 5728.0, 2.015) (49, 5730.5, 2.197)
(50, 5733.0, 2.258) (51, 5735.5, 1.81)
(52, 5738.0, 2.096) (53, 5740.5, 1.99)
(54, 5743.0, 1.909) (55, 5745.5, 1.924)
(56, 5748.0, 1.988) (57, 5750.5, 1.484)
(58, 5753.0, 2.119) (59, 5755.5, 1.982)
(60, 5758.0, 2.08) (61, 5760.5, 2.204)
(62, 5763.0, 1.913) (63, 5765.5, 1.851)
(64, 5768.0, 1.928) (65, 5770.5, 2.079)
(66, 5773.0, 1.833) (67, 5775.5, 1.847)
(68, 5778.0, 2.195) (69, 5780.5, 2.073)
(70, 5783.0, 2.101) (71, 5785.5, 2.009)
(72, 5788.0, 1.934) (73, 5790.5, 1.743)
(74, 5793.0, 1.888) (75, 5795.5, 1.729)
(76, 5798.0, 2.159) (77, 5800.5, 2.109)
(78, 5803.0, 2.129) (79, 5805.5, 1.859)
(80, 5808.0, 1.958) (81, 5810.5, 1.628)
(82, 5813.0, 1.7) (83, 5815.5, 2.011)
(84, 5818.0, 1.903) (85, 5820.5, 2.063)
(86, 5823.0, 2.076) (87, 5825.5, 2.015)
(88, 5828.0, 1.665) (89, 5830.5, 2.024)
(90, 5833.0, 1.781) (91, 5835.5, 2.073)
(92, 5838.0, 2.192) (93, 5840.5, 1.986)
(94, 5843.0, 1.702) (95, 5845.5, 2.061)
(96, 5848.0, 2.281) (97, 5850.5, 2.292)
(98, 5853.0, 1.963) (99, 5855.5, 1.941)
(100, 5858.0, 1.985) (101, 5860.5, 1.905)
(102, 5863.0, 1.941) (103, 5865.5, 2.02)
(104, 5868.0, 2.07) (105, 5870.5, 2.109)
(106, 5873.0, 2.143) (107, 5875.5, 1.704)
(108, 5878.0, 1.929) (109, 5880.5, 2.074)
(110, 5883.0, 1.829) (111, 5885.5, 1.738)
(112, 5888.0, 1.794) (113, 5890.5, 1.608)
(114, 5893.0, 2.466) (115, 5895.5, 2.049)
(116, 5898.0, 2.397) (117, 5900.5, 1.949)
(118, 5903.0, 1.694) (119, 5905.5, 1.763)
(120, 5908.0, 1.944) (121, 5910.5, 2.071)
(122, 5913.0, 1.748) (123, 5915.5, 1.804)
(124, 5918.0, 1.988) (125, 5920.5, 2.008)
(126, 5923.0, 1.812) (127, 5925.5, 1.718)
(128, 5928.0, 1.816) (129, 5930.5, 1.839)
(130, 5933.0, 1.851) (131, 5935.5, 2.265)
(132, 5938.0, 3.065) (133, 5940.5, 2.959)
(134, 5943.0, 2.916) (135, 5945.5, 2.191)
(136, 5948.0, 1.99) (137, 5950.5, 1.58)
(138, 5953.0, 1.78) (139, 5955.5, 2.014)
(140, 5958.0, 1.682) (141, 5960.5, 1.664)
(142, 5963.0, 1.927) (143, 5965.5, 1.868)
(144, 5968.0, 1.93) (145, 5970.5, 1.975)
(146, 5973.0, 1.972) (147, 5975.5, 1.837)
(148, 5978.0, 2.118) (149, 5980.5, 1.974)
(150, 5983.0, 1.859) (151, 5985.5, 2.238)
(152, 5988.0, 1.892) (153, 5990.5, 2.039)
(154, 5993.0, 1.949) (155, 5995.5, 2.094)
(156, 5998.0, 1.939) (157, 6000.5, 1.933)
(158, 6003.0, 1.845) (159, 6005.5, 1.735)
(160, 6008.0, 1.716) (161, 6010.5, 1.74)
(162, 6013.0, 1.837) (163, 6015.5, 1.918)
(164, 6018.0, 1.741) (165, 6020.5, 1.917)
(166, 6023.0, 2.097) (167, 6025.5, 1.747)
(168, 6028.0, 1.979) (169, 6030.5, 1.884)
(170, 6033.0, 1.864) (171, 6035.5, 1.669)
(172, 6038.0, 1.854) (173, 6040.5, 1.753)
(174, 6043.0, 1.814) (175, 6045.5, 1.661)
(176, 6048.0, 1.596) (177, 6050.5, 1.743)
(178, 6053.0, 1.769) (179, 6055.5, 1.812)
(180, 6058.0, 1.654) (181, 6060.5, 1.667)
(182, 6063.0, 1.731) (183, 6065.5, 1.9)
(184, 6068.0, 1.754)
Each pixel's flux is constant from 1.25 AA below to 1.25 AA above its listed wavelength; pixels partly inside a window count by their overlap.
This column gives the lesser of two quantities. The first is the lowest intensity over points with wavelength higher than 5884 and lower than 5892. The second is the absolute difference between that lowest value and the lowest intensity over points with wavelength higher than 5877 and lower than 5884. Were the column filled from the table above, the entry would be 0.22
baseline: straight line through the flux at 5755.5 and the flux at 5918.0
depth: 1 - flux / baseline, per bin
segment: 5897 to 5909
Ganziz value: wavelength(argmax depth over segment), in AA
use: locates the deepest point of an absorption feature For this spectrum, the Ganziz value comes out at 5903.0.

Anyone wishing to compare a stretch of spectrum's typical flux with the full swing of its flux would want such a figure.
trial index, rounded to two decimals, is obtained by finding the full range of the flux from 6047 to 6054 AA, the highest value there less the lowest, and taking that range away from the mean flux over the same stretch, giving 1.53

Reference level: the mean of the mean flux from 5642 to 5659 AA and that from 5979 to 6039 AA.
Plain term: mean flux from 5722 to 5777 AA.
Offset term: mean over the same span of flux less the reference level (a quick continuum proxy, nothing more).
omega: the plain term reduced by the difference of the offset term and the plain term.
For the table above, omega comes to 3.91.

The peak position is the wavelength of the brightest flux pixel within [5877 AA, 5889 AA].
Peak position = 5880.5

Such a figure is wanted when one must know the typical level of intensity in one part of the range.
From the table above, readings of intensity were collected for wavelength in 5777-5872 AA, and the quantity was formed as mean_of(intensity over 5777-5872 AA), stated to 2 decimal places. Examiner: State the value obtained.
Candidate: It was 1.98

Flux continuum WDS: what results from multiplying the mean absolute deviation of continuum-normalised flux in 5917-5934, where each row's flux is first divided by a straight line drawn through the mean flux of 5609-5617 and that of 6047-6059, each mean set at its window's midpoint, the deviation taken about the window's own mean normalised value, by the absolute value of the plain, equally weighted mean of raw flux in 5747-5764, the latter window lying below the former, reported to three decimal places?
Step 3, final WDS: 0.083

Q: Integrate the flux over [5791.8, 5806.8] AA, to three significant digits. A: 29.7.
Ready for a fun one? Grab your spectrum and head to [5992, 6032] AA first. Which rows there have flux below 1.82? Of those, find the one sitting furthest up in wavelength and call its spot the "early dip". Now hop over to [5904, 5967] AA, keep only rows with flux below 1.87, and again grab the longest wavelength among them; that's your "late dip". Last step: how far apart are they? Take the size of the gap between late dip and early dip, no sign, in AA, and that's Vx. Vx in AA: 60.0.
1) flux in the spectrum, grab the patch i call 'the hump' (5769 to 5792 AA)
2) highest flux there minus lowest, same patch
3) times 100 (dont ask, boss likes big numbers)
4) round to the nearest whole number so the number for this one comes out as 45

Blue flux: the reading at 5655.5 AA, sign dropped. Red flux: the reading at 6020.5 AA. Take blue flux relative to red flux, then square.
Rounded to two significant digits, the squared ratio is 0.99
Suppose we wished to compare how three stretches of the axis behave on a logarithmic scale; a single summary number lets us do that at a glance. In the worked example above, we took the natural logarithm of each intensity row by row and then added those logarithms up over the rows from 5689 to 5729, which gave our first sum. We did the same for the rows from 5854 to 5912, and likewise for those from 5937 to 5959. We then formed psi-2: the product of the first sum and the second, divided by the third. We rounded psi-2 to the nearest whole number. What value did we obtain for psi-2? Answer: 25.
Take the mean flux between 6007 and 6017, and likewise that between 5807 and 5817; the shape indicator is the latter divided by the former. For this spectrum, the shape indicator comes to 1.01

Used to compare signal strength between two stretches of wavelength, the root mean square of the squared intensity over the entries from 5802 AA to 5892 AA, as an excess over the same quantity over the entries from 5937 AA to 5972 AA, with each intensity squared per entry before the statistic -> -1.3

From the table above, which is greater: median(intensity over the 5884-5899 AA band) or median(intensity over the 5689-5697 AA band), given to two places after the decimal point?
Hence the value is 1.98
